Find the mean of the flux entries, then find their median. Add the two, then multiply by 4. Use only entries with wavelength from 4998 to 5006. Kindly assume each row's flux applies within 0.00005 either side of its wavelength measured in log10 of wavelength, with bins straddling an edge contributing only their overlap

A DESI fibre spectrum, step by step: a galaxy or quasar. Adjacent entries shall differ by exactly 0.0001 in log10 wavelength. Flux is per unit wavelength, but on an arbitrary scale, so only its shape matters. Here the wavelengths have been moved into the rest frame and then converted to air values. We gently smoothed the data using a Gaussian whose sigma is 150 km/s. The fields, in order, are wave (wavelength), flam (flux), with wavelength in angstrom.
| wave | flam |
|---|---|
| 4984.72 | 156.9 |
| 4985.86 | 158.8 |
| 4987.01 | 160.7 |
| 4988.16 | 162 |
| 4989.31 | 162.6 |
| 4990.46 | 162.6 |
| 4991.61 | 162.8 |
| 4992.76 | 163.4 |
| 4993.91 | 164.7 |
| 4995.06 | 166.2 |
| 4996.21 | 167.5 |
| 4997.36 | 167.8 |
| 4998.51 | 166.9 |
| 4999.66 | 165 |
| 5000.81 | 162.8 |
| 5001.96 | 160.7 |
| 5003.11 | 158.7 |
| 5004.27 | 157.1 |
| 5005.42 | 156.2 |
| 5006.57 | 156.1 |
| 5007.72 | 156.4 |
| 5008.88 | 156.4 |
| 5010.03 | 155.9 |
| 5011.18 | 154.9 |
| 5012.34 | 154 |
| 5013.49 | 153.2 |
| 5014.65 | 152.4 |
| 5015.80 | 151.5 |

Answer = 1287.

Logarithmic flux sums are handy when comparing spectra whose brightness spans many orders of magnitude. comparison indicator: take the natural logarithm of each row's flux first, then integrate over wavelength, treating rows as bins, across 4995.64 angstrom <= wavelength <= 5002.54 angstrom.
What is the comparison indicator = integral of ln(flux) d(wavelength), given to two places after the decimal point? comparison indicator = 35.27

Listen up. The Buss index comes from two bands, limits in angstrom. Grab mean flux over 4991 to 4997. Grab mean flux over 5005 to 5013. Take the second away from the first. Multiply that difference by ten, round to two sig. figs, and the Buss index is 92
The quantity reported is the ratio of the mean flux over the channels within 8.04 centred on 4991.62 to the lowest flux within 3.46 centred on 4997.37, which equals 0.98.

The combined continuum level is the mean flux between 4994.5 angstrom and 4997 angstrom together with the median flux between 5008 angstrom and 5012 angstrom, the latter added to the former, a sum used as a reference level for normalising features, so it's 323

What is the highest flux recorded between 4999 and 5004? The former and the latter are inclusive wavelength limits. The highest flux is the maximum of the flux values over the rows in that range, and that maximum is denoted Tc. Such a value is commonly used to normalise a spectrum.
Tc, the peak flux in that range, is 165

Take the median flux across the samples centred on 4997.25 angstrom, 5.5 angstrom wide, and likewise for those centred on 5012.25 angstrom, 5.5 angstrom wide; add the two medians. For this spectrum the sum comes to 320.9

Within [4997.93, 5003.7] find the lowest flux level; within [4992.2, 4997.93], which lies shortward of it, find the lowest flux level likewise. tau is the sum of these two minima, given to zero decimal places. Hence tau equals 322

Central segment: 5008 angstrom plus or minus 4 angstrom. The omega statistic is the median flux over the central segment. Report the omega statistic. 156.2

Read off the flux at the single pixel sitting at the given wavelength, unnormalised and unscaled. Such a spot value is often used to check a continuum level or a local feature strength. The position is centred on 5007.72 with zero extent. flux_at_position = 156.4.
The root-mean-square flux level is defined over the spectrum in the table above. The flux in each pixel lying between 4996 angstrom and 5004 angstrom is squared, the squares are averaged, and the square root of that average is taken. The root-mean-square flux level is 164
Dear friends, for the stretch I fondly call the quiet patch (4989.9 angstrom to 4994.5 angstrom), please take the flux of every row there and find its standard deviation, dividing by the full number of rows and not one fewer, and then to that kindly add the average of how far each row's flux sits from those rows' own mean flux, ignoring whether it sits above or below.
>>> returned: 1.5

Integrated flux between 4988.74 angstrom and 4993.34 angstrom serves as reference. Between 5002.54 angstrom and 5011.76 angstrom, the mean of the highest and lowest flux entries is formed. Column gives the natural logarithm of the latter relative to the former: -1.6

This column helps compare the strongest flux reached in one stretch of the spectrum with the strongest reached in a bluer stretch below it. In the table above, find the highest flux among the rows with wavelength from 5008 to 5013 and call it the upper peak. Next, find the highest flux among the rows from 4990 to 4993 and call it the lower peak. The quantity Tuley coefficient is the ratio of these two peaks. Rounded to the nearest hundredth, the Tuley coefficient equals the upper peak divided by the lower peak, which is 0.96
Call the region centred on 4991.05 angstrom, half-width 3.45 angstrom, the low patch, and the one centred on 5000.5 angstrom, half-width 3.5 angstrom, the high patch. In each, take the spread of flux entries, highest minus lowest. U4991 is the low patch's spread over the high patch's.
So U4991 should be 0.3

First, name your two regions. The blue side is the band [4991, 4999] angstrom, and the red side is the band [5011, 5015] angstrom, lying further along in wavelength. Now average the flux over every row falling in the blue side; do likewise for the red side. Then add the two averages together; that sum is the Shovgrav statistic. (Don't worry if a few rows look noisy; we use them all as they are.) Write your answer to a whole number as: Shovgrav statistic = 319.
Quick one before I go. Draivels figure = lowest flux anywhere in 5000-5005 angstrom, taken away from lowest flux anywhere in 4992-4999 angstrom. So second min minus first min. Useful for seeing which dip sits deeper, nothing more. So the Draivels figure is 6.3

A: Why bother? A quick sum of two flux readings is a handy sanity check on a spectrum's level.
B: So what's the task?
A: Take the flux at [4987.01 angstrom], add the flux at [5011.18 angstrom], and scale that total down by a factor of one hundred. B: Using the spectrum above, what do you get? 3.16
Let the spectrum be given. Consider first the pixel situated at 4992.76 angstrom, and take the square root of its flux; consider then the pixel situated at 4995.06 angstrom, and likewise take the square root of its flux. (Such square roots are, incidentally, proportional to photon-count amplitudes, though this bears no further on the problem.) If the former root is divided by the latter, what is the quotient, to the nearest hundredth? 0.99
